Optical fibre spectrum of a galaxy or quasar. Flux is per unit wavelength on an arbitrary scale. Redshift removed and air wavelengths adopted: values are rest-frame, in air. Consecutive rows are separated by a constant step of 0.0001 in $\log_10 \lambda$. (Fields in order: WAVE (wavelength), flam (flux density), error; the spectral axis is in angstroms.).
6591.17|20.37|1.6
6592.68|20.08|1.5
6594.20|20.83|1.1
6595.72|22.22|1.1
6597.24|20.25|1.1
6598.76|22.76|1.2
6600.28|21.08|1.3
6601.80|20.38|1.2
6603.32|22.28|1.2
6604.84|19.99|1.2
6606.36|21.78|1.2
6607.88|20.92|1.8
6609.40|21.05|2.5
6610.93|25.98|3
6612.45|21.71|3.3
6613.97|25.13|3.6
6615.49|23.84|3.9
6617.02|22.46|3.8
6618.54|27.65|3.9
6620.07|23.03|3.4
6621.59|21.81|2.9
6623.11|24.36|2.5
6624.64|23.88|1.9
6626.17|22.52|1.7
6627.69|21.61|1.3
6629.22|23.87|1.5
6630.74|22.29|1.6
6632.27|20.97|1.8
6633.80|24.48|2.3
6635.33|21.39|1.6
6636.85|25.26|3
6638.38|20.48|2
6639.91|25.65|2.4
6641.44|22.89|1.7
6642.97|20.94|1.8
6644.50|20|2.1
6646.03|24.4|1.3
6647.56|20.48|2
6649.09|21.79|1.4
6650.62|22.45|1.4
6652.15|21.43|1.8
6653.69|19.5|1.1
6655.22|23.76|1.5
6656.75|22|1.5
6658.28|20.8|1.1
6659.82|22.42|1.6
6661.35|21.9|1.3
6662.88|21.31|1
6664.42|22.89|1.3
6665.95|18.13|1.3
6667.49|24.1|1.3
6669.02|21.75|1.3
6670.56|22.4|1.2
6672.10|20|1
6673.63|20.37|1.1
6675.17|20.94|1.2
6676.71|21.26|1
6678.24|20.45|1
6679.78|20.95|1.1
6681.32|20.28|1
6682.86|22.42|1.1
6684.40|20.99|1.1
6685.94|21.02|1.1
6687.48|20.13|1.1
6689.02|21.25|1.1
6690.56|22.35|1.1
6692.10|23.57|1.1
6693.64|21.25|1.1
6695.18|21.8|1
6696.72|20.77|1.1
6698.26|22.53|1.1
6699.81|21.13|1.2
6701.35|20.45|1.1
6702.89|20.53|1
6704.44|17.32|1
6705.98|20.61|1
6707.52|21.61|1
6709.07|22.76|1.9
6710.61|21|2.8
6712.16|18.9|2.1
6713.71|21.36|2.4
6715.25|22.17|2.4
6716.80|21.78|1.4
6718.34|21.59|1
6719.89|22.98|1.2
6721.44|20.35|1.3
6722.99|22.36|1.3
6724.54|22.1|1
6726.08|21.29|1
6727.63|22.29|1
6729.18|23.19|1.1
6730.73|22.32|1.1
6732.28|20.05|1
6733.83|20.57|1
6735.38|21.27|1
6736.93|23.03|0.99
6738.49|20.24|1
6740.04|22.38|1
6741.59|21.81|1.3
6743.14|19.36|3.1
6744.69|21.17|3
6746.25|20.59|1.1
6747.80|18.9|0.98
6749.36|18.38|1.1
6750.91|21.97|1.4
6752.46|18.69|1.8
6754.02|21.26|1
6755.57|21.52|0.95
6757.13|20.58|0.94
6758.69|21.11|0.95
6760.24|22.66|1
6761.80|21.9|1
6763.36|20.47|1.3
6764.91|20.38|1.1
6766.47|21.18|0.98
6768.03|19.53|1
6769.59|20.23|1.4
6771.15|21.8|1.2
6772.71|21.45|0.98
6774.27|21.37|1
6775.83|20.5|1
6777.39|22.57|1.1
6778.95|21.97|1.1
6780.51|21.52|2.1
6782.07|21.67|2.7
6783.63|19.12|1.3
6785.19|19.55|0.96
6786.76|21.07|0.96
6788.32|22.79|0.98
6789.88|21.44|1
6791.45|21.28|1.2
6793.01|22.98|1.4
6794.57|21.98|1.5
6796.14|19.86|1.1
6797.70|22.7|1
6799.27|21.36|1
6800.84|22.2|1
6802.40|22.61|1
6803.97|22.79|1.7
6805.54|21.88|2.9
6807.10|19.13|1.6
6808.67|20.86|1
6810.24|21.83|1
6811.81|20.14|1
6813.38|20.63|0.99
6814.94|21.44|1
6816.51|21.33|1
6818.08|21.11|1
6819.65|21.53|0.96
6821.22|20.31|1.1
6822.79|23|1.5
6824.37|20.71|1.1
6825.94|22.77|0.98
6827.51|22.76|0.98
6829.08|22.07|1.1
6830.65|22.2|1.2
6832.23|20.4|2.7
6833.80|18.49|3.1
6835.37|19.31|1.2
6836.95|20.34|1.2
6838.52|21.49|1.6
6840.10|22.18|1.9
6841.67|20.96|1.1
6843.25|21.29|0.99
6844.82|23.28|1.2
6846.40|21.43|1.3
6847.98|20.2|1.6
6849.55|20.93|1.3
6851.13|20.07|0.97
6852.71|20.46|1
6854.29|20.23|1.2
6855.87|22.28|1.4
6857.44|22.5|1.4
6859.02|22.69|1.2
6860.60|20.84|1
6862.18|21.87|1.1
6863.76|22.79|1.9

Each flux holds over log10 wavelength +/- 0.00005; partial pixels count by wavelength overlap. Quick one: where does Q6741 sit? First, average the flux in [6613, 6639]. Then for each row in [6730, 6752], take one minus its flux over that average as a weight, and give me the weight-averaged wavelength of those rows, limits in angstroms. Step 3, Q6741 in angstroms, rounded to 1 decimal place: 6742.1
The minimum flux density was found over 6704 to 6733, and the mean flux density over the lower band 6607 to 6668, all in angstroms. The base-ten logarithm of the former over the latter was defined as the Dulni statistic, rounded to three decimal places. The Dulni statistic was -0.114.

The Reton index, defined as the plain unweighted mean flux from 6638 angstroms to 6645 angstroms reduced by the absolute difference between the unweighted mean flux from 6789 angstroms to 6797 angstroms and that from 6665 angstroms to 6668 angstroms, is 21.6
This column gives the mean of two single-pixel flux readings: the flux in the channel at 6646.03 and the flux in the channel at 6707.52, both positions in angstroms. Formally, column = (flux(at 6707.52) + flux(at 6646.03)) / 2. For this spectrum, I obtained 23.0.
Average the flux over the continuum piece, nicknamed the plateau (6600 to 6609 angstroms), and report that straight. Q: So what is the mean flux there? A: 21.1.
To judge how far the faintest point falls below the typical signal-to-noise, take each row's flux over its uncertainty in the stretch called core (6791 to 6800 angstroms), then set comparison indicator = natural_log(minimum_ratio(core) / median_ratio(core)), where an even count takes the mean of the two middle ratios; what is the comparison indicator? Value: -0.20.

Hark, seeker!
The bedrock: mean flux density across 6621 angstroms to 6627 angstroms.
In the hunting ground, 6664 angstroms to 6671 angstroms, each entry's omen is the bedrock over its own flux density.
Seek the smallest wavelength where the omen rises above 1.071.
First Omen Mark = 6665.95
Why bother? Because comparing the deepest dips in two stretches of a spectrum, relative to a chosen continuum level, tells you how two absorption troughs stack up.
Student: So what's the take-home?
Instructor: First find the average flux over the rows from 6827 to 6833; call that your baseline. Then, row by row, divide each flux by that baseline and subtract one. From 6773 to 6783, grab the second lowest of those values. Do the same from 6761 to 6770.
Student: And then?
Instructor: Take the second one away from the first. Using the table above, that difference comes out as 0.05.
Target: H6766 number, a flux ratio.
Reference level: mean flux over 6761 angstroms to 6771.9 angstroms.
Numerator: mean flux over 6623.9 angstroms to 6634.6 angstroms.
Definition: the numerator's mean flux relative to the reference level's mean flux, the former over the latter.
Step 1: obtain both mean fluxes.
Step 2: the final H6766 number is 1.097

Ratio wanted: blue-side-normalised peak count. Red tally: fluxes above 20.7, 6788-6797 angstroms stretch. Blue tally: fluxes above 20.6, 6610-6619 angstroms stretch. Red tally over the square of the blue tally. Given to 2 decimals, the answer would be 0.14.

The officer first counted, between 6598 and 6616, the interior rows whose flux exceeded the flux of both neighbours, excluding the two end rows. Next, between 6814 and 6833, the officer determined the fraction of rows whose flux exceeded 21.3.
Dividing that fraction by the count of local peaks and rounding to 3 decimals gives 0.167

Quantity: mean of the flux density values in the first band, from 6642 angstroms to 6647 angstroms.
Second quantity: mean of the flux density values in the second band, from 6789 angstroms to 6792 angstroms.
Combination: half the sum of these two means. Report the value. 21.6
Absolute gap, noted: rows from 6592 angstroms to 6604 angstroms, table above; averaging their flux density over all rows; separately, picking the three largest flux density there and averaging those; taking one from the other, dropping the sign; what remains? 1.19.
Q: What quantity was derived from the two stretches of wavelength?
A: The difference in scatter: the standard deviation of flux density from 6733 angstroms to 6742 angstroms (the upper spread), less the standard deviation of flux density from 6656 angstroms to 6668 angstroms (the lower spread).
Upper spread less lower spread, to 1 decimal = -0.7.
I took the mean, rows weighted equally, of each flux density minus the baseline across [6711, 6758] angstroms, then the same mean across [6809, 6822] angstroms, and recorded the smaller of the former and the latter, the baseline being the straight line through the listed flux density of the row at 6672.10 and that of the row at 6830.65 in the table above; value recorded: -1.0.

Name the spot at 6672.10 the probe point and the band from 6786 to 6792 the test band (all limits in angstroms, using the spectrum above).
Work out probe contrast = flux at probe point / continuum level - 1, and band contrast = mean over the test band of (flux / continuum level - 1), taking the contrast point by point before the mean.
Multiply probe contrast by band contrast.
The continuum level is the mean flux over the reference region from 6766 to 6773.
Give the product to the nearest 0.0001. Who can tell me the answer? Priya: -0.0016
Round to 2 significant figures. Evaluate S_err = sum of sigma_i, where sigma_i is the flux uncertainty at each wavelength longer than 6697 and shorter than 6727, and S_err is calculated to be 27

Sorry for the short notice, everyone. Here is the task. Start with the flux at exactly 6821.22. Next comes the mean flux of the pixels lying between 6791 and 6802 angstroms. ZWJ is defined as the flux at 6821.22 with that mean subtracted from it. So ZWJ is -1.5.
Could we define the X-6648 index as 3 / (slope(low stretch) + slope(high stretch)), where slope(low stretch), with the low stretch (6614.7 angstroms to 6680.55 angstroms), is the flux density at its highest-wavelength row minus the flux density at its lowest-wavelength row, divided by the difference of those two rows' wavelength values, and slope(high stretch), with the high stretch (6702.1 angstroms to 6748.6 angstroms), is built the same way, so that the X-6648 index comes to -37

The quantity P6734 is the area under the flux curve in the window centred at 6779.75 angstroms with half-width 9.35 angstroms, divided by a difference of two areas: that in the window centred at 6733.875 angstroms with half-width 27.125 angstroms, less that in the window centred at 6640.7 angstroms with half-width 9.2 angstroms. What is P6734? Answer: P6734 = 0.5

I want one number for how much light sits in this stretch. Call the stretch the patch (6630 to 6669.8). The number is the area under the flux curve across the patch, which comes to 878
